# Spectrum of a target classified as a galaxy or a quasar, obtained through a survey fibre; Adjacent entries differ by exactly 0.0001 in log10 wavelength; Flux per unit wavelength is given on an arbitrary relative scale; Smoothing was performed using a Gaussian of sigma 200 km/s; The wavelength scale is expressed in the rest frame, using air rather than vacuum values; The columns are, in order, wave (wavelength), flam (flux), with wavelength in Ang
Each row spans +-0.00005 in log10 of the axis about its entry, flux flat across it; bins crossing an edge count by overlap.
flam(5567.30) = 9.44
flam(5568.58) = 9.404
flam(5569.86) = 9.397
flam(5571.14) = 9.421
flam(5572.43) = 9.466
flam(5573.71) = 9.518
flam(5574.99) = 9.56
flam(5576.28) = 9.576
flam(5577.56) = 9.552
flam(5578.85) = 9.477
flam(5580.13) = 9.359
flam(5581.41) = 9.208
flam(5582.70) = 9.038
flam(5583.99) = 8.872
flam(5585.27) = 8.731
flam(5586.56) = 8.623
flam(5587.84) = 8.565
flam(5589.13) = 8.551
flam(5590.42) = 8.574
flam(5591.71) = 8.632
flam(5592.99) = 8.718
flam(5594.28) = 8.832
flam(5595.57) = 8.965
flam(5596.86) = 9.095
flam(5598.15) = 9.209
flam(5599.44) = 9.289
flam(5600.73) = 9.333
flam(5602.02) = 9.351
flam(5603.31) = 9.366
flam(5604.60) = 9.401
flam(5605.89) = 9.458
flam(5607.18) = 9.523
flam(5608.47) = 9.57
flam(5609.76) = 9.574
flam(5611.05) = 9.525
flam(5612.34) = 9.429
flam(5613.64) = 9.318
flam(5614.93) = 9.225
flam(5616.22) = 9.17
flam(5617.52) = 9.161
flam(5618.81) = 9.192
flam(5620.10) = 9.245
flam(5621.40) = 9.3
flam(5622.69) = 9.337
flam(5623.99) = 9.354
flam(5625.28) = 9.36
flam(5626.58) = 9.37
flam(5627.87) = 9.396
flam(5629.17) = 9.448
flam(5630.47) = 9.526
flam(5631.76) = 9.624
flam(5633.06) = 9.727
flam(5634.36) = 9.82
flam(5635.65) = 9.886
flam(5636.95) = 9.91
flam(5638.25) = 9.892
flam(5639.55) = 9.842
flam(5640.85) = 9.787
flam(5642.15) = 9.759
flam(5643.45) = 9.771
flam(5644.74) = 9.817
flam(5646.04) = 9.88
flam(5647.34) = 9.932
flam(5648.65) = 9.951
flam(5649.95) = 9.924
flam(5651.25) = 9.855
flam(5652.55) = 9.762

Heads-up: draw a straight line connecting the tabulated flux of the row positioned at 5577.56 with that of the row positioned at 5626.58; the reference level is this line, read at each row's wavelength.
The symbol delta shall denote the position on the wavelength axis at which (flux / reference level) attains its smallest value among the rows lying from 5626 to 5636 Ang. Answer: 5626.58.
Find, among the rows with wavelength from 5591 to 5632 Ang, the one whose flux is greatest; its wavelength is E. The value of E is 5631.76 Ang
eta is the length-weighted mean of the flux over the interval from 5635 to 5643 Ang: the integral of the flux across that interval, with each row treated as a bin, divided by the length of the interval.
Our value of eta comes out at 9.8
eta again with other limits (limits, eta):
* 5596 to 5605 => 9.3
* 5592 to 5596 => 8.8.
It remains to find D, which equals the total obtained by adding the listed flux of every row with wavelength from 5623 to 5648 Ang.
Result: 184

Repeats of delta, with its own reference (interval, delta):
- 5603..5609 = 5603.31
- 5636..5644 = 5642.15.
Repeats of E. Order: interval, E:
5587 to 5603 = 5602.02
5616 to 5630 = 5629.17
